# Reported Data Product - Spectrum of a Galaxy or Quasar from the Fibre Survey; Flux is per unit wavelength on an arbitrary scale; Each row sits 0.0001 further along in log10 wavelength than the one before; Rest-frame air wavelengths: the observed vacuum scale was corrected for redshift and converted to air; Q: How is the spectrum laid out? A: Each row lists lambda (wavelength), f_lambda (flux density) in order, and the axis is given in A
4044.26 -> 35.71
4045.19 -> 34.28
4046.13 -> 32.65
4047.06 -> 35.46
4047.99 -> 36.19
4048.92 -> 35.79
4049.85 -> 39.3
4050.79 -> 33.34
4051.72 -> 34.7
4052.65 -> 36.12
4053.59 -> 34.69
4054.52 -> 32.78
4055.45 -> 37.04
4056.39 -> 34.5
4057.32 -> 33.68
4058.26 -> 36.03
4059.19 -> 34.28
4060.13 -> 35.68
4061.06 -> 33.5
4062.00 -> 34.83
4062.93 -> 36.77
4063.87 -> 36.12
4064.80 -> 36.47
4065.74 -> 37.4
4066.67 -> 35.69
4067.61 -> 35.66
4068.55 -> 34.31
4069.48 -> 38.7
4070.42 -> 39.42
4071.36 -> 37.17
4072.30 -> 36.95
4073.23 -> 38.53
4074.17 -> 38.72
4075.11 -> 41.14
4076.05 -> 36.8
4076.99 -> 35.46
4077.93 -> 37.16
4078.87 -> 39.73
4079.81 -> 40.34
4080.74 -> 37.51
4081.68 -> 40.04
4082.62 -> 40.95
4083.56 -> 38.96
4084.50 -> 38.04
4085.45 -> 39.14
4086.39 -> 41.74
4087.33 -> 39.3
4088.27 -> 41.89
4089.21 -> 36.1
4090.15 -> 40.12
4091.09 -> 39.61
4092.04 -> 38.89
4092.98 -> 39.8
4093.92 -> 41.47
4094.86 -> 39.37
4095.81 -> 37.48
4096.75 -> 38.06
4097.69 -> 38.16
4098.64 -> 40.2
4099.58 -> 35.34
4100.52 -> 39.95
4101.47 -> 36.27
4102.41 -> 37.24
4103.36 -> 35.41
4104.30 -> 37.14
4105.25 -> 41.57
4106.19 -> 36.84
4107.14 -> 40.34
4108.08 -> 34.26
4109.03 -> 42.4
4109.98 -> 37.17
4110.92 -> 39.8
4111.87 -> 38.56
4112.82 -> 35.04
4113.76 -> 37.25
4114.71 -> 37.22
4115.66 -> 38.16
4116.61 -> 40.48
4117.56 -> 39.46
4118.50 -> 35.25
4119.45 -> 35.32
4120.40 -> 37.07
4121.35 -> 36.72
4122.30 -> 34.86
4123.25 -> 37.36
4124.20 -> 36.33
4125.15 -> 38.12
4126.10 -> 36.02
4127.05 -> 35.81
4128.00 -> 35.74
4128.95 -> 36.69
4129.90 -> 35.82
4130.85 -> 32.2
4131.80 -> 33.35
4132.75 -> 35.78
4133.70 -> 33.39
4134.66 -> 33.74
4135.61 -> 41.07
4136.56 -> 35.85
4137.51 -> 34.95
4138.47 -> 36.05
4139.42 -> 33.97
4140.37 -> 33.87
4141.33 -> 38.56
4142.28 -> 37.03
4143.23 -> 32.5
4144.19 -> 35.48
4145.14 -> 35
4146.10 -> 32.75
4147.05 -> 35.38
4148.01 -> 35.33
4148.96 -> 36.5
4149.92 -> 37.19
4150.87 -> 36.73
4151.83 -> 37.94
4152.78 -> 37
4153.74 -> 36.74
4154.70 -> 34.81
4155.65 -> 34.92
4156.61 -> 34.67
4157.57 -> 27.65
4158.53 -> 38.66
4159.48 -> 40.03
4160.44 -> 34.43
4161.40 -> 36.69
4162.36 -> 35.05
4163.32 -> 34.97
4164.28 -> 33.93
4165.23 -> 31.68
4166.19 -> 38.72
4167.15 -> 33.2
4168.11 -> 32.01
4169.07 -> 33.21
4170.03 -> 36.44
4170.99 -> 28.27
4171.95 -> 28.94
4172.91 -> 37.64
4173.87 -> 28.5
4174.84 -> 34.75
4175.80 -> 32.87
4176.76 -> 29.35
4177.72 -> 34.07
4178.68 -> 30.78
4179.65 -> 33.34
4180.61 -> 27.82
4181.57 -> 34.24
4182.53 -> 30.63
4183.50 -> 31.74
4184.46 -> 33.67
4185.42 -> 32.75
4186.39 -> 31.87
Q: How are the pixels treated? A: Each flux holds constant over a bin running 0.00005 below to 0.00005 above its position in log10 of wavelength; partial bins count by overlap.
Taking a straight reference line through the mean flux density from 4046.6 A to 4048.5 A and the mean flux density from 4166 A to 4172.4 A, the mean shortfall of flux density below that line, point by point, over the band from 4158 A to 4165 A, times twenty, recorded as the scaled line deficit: -62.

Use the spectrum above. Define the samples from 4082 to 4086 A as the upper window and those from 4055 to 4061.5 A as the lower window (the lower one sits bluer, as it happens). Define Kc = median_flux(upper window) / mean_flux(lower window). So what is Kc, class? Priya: 1.12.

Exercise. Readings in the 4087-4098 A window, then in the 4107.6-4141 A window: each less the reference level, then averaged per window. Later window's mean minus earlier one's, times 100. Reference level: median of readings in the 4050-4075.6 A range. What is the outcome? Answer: -276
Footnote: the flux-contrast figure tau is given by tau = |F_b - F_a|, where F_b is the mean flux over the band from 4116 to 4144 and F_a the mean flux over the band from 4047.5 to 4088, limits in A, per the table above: 1.0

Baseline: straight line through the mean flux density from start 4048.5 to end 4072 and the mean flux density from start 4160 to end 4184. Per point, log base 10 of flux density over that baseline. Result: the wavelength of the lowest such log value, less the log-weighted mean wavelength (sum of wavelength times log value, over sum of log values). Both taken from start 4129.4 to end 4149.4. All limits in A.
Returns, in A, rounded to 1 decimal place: -10.0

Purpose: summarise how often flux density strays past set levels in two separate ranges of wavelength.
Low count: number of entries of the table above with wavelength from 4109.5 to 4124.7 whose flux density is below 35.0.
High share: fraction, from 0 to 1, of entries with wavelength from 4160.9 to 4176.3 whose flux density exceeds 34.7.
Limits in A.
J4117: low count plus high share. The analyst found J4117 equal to 1.4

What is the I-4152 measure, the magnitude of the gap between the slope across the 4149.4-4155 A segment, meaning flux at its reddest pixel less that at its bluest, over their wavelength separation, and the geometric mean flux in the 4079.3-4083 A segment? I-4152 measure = 40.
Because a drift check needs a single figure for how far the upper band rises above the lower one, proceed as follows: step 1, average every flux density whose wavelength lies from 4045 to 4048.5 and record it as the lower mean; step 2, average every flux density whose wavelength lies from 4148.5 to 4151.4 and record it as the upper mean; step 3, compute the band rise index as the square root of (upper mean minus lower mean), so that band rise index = 1.5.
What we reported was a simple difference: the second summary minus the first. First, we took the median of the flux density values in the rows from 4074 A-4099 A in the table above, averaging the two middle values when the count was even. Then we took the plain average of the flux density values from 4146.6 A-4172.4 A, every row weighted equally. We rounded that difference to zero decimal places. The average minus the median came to -4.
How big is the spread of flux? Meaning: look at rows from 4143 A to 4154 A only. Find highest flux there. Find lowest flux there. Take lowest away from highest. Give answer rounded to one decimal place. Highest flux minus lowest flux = 5.4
